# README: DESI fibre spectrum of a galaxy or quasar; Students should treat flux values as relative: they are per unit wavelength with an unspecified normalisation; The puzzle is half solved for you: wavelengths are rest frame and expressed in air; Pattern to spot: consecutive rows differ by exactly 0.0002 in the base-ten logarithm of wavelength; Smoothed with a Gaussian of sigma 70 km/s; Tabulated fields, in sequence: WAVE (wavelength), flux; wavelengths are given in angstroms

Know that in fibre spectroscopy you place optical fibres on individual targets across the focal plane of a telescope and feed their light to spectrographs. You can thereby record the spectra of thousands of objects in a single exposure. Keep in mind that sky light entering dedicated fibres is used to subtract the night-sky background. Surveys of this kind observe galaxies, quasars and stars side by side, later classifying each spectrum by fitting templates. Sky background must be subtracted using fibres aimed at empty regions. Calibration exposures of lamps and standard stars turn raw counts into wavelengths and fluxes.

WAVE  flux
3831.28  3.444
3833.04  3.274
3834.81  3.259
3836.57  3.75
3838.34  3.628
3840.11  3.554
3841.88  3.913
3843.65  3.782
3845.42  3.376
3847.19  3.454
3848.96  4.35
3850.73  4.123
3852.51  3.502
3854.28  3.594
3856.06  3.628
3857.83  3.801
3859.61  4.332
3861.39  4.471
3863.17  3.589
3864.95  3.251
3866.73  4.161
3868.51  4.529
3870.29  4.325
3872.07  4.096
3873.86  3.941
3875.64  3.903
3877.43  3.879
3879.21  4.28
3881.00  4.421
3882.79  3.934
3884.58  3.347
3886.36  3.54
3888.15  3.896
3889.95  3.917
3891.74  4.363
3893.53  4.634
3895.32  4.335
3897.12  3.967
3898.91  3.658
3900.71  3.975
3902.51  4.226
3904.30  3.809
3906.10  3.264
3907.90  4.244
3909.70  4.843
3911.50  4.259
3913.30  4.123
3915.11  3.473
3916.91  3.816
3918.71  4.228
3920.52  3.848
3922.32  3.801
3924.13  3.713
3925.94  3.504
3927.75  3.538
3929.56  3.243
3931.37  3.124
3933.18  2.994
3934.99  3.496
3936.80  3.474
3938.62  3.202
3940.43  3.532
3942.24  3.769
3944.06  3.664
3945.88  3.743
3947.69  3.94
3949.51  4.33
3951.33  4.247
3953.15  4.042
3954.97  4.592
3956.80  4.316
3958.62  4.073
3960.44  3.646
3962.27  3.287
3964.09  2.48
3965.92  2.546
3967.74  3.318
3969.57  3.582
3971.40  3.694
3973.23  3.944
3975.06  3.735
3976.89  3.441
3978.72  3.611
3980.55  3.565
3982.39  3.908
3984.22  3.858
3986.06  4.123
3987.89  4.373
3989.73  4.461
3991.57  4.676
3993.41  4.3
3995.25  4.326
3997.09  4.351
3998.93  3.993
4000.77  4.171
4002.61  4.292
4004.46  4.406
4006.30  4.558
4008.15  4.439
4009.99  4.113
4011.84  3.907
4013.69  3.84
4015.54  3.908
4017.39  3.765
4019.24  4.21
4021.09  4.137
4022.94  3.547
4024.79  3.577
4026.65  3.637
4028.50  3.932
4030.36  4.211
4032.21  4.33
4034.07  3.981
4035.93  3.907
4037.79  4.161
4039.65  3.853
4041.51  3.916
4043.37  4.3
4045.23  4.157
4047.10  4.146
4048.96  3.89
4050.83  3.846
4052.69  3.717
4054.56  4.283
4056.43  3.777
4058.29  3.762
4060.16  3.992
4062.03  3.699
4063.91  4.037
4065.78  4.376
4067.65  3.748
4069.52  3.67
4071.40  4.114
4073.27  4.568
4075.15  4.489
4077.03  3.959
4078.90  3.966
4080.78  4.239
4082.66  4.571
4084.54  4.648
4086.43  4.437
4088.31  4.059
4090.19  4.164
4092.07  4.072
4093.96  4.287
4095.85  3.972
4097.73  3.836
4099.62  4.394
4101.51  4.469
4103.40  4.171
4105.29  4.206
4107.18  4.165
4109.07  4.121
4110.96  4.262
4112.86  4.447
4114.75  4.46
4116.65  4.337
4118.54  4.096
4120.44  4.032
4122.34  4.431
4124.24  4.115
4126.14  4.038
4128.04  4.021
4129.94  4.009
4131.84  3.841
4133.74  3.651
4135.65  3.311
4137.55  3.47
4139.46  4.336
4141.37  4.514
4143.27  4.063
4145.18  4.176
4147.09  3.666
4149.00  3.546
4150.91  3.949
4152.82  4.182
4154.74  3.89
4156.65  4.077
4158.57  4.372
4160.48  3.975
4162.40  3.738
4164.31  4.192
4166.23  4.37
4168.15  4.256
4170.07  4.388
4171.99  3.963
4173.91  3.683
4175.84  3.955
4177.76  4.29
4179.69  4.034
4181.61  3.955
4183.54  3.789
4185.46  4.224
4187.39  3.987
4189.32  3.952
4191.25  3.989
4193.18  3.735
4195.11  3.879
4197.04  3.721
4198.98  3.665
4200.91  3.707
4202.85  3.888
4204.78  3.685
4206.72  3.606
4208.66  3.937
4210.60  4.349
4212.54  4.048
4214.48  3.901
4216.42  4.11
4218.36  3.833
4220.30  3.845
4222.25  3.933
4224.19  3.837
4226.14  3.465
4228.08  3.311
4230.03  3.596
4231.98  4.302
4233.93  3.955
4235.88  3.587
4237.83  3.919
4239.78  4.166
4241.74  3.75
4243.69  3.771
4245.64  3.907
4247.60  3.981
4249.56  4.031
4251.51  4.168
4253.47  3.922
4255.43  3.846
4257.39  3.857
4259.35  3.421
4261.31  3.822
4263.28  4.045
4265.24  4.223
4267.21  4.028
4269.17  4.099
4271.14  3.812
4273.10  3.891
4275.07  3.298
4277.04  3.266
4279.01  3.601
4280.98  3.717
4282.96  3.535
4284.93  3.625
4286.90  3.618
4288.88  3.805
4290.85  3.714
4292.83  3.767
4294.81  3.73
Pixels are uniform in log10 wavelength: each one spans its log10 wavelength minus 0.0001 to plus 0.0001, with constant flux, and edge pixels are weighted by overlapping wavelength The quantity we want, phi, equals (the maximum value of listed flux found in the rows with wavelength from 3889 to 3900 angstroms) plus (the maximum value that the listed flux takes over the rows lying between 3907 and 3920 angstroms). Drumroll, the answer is 9.5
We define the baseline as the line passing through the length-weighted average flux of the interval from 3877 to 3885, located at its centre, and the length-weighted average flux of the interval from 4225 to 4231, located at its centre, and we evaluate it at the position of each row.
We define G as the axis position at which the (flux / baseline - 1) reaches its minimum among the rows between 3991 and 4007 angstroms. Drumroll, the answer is 3998.93 angstroms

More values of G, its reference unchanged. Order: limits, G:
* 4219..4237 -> 4228.08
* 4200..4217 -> 4206.72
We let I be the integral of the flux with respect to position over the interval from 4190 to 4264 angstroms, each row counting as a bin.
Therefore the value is 285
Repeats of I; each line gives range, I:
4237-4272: 138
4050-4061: 43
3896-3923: 107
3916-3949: 119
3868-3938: 272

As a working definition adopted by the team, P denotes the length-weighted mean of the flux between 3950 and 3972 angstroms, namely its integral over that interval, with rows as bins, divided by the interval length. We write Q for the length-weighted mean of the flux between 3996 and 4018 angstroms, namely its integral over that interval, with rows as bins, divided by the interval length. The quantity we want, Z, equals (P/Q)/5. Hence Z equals 0.176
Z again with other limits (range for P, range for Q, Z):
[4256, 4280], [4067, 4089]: 0.180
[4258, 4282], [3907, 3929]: 0.191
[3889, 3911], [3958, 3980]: 0.239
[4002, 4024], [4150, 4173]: 0.199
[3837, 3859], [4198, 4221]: 0.192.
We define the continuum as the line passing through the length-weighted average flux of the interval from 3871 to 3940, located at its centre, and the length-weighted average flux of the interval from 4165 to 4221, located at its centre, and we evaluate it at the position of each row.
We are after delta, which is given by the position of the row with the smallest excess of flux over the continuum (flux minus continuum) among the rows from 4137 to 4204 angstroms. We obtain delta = 4137.55 angstroms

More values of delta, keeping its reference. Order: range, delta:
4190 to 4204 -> 4198.98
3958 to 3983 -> 3964.09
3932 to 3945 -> 3933.18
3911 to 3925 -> 3915.11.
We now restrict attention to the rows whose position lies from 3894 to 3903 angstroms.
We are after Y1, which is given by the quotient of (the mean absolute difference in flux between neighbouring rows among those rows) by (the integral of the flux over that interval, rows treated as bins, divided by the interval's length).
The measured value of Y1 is 0.077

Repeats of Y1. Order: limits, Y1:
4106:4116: 0.022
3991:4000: 0.045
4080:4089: 0.057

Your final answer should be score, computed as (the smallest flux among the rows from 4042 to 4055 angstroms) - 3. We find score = 0.717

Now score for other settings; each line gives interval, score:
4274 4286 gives 0.266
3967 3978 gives 0.318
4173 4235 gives 0.311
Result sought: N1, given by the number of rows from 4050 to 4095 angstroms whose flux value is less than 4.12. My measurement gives 14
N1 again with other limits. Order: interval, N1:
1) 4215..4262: 21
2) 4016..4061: 15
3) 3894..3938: 17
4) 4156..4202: 17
